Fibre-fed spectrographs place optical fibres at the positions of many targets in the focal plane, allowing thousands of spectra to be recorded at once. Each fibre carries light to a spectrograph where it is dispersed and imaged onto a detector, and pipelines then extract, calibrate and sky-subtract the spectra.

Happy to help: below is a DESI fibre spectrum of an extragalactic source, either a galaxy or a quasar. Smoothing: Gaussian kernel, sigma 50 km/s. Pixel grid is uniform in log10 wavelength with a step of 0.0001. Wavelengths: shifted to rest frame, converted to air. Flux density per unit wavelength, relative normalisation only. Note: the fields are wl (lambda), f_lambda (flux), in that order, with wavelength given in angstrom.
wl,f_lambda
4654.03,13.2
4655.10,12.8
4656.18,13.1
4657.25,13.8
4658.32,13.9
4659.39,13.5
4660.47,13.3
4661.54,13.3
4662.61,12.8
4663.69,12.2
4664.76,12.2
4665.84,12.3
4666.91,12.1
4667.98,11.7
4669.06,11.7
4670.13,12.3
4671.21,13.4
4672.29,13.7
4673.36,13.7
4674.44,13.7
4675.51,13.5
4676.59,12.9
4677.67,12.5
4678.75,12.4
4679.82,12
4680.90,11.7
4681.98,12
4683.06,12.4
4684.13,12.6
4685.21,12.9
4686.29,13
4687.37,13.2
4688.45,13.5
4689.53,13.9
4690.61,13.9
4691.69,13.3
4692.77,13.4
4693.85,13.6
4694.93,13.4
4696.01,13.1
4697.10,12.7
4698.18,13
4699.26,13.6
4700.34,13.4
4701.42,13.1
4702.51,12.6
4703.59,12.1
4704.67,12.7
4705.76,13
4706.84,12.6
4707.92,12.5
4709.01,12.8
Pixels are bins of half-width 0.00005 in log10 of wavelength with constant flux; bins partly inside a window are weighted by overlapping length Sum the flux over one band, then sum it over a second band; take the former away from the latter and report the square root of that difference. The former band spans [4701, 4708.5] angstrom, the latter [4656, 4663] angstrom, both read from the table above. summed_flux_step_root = 2.3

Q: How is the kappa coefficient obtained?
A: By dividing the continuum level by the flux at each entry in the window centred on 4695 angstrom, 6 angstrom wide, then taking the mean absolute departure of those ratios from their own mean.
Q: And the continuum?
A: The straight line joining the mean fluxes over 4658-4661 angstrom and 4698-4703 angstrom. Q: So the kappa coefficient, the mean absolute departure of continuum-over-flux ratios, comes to 0.020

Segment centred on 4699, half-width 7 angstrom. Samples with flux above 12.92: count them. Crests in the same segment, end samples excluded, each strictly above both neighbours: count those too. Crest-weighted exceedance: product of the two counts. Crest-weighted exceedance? 18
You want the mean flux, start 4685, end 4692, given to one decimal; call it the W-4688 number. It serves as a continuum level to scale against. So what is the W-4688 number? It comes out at 13.4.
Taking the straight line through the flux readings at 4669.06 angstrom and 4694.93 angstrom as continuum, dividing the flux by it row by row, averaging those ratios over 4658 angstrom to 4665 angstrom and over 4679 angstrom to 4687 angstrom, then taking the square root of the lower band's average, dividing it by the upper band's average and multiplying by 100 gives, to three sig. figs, 110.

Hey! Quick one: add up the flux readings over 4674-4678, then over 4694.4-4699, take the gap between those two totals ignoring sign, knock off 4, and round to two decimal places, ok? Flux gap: -3.60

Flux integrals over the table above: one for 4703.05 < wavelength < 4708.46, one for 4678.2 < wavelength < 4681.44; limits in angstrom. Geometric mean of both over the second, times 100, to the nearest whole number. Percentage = 132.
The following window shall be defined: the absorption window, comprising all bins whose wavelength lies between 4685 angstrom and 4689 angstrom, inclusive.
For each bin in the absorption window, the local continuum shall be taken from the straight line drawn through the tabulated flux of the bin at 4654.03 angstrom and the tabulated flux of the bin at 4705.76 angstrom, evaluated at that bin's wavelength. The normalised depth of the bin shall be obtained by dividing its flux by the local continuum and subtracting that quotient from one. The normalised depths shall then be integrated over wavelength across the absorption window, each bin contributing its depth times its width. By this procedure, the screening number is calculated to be 0.0 angstrom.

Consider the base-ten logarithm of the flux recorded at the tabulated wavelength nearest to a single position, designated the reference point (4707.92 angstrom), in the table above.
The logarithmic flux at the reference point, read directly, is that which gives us 1.10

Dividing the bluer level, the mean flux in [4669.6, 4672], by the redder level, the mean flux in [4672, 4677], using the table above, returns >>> 0.95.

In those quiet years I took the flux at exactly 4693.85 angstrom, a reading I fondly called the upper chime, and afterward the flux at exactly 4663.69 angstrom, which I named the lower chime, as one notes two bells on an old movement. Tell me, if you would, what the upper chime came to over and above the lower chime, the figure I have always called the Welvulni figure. 1.4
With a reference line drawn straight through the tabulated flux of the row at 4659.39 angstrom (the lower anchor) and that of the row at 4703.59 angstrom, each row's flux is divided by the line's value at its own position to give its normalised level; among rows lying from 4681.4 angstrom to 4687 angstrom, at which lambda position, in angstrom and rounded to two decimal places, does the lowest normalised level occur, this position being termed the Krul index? 4681.98 angstrom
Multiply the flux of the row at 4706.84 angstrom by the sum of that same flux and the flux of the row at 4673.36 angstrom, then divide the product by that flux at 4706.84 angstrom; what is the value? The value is 26.3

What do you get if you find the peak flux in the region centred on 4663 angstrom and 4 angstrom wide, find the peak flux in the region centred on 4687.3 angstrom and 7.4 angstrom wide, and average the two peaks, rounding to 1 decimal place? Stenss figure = 13.6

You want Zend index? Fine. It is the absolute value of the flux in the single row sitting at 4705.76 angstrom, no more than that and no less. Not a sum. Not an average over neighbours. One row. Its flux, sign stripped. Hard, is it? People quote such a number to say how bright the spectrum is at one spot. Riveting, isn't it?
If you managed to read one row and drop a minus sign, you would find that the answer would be 13.0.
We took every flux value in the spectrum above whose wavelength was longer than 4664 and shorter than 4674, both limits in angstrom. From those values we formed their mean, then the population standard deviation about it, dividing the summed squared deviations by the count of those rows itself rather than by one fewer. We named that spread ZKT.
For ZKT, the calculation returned 0.76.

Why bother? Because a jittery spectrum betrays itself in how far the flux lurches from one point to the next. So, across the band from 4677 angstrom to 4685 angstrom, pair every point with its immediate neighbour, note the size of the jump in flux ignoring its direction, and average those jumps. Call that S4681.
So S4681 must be 0.28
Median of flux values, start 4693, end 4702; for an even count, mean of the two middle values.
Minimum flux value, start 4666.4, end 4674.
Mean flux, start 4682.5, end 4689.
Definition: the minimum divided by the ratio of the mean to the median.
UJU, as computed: 12.0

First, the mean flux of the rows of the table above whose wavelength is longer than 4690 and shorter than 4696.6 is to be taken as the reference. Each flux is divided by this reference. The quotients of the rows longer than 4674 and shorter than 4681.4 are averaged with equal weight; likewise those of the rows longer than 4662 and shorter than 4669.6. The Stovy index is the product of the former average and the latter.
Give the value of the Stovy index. 0.85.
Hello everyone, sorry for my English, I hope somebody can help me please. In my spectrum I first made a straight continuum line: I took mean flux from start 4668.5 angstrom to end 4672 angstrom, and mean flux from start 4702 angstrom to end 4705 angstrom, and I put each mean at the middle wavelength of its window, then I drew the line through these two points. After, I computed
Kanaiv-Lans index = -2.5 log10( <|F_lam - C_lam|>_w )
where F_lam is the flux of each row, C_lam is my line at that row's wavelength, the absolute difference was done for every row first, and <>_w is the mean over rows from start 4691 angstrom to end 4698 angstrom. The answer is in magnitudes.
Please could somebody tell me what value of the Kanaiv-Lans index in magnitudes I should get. 0.3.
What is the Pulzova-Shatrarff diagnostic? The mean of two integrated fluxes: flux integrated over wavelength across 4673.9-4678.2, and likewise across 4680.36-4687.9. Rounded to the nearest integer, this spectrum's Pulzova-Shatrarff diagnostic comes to 76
